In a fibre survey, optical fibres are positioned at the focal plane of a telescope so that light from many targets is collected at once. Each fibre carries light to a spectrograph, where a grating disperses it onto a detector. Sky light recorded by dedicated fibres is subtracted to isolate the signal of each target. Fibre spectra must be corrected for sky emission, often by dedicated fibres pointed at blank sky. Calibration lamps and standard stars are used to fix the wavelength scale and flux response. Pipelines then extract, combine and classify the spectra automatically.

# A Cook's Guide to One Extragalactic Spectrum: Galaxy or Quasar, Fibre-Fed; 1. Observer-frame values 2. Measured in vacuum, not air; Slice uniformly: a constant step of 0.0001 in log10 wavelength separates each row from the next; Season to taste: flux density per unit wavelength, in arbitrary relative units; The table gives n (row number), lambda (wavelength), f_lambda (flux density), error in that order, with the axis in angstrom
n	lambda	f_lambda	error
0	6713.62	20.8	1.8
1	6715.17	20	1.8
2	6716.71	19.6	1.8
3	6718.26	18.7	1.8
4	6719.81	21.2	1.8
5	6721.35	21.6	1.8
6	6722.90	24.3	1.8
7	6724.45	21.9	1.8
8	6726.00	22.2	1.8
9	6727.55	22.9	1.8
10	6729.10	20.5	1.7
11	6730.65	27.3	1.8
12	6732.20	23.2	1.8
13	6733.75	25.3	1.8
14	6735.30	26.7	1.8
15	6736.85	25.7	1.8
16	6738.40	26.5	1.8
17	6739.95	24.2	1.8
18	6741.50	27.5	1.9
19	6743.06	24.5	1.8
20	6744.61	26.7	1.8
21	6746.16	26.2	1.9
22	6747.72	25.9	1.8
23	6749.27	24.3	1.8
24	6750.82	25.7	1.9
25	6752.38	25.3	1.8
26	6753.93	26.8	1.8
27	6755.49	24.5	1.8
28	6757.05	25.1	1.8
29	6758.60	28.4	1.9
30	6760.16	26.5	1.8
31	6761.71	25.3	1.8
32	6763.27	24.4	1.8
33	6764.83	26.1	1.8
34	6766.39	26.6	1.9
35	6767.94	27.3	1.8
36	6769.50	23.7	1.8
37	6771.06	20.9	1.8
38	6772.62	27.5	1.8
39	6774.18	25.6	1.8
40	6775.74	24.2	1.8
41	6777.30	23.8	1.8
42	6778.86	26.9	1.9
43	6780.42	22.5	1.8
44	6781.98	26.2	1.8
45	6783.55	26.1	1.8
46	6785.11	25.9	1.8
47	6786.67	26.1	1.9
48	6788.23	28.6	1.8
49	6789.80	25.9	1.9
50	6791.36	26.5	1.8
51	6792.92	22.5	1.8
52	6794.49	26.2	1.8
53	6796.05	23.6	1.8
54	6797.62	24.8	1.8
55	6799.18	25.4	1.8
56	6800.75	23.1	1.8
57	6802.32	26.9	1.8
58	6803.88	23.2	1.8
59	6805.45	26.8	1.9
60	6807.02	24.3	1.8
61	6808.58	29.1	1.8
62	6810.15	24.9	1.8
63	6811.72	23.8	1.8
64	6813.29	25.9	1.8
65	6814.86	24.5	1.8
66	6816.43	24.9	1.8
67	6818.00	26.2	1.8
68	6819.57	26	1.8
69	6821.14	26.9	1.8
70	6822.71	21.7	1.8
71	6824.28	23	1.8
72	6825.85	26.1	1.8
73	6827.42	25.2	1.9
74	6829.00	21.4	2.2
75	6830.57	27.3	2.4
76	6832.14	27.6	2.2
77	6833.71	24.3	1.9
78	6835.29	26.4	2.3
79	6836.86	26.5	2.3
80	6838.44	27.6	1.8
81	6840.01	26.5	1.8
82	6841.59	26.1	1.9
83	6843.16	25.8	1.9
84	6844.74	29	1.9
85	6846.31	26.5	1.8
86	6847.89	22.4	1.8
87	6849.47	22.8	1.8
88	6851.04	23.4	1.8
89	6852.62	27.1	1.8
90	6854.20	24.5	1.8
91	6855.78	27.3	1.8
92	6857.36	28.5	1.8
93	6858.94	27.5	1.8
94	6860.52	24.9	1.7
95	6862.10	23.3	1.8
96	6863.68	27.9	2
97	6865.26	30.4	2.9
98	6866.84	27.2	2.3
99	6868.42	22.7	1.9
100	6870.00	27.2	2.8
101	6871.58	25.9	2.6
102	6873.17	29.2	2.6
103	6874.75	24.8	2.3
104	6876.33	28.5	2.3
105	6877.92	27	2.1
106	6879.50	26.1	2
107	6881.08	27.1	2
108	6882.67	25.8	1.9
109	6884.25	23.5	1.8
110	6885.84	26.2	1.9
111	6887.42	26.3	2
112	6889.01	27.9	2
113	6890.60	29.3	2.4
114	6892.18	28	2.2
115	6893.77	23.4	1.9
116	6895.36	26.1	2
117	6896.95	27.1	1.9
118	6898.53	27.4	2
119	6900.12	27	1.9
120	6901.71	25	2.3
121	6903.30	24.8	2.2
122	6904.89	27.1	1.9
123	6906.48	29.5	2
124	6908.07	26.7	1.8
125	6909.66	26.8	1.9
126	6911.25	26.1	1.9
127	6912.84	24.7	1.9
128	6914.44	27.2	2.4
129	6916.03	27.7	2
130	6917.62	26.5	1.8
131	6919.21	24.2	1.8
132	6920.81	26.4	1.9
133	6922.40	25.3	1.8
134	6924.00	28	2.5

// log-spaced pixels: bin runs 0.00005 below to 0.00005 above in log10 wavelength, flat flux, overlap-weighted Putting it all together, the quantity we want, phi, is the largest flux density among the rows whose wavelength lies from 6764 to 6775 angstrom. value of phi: 27.5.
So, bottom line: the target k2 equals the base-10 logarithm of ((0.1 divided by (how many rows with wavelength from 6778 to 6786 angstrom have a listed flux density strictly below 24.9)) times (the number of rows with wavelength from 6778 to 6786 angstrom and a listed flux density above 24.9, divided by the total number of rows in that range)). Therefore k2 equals -1.1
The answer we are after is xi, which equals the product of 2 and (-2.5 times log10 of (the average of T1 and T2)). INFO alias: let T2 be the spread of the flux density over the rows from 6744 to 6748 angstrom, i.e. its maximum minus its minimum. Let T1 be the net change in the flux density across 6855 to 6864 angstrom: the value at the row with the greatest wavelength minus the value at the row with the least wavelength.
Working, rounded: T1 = 0.6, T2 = 0.8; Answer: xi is 0.8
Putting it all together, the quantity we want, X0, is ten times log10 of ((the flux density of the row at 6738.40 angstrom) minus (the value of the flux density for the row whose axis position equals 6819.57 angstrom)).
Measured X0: -3.0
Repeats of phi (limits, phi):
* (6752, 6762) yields 28.4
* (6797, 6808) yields 26.9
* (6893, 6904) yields 27.4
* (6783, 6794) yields 28.6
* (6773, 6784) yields 26.9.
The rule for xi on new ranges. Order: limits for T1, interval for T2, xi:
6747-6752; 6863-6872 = -2.9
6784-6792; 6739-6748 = -1.5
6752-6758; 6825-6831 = -2.3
